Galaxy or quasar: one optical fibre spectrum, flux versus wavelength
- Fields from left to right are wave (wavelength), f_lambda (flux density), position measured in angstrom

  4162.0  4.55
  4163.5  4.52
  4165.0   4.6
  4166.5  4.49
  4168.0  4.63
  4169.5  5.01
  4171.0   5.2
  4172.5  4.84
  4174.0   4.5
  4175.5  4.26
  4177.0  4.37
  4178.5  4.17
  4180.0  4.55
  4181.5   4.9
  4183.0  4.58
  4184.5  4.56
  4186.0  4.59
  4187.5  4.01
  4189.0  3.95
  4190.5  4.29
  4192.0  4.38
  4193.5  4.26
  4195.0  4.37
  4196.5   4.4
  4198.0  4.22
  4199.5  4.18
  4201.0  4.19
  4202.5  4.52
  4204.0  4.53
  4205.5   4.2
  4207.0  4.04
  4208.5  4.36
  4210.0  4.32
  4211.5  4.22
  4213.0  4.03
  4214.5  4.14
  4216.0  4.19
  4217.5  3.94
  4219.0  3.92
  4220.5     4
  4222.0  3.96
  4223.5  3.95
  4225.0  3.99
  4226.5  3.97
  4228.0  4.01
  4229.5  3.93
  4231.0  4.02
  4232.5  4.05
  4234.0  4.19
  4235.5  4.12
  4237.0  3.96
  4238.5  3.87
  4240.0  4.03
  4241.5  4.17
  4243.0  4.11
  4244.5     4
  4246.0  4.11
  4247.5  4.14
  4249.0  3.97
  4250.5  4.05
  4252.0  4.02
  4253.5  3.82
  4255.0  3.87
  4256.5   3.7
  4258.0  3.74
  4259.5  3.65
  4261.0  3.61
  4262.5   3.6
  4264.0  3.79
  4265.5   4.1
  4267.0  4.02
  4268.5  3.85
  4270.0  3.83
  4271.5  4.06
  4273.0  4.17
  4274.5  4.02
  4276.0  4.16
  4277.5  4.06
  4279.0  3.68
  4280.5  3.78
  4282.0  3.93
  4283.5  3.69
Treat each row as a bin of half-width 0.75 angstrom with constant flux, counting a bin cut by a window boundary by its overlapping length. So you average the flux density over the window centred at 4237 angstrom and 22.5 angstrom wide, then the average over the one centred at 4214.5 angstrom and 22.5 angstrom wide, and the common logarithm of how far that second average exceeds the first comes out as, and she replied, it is -1.1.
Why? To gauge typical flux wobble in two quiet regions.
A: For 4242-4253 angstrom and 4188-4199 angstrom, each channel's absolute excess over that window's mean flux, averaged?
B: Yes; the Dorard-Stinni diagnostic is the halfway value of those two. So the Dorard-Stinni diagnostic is 0.080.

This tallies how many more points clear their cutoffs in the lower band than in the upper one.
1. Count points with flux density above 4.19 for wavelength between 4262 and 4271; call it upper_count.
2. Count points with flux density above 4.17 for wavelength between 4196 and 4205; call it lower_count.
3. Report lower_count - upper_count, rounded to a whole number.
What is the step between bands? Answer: 6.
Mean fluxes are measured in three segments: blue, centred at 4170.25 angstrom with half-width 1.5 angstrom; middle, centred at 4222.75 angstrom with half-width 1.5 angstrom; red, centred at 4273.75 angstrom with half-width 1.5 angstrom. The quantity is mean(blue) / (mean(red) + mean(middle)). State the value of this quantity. 0.634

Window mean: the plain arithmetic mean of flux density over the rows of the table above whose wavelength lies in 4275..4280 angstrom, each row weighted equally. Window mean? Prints 4.0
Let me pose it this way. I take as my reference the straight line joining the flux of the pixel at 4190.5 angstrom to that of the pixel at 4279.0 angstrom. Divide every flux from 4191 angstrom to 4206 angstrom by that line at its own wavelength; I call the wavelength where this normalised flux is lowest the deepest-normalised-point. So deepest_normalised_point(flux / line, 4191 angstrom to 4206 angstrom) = 4199.5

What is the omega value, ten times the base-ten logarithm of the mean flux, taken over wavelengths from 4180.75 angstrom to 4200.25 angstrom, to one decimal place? 6.4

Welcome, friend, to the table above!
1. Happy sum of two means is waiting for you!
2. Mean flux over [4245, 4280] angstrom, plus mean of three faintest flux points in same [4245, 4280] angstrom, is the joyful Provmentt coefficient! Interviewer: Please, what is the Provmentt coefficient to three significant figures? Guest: 7.53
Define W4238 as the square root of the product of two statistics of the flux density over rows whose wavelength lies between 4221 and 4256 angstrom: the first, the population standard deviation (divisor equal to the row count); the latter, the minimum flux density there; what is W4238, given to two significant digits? 0.60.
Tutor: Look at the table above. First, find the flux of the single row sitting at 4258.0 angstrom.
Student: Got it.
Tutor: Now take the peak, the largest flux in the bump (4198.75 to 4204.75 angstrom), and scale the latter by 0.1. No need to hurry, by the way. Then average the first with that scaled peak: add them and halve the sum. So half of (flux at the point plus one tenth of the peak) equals 2.10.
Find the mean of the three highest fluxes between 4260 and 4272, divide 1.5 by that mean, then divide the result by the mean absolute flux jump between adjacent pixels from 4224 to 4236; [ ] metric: 5.5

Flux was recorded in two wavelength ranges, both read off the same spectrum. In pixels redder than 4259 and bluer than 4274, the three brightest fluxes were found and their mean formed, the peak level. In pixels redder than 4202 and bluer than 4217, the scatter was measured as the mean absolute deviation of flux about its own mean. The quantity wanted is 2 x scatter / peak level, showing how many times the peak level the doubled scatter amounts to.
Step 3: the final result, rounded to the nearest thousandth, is 0.069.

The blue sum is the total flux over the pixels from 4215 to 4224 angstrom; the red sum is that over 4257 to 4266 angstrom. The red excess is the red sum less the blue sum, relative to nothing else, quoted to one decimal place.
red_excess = -1.5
